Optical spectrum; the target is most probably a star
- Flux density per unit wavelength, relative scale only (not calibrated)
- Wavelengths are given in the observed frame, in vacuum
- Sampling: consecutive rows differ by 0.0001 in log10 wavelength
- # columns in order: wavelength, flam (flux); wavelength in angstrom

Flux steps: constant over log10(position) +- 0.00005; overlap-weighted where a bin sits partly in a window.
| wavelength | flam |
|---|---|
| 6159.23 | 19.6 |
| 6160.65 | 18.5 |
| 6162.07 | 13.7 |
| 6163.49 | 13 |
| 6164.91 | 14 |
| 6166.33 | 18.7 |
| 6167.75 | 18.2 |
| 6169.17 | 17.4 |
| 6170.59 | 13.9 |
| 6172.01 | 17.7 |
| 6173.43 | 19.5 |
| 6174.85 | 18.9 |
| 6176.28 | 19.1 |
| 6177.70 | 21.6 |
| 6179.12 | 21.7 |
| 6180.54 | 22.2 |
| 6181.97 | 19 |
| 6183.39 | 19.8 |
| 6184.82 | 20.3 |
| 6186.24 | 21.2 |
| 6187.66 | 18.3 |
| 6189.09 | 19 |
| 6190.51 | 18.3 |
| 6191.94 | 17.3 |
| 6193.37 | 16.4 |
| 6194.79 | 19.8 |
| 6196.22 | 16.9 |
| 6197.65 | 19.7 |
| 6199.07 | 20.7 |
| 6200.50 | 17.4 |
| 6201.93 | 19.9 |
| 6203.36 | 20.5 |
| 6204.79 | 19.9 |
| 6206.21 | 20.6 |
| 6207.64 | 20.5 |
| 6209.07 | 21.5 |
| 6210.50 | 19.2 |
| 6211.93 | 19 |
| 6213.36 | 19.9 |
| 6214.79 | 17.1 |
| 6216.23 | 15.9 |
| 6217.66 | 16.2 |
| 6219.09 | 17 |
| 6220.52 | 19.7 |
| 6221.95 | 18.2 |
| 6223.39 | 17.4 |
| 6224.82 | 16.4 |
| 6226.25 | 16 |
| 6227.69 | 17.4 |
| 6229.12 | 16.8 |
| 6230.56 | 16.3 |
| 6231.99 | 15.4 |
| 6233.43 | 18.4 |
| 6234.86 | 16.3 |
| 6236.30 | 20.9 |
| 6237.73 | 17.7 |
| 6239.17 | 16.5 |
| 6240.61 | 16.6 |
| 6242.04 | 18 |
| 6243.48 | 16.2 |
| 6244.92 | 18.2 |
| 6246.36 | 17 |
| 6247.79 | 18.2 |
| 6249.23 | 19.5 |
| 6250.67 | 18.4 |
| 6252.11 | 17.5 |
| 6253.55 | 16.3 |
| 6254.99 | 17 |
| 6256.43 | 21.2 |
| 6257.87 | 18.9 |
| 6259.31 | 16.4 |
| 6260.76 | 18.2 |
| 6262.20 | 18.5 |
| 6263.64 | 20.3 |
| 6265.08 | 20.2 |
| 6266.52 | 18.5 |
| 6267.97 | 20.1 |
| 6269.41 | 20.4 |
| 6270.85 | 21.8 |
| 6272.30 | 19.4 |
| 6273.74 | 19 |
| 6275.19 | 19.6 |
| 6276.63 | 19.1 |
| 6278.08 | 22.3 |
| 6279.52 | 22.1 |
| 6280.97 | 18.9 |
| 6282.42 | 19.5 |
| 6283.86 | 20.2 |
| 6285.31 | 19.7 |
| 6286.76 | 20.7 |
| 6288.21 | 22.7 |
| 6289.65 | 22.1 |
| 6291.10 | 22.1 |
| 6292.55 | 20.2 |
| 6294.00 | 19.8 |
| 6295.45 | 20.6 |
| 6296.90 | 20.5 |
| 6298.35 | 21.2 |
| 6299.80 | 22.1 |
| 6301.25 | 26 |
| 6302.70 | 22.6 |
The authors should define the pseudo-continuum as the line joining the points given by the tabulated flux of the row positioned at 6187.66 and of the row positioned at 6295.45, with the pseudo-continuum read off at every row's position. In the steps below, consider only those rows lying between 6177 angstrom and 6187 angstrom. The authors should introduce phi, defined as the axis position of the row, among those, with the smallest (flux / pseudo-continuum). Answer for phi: 6181.97 angstrom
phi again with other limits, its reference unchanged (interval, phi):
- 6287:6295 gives 6294.00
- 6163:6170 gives 6163.49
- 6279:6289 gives 6280.97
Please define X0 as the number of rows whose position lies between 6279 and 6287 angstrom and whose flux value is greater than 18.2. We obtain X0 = 6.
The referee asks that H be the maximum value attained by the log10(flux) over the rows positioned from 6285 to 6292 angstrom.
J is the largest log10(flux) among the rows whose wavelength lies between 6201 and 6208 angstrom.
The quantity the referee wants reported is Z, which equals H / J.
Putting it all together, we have 1.03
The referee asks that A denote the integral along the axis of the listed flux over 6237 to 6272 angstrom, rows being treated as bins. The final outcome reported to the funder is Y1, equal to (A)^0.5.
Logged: 25.4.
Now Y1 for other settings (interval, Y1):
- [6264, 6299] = 26.7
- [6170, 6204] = 25.5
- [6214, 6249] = 24.6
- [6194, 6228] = 25.2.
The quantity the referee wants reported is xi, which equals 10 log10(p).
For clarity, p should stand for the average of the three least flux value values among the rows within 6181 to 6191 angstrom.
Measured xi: 12.7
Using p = 18.5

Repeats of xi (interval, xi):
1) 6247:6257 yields 12.3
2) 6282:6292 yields 13.0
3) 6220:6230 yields 12.1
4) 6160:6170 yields 11.3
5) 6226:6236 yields 12.0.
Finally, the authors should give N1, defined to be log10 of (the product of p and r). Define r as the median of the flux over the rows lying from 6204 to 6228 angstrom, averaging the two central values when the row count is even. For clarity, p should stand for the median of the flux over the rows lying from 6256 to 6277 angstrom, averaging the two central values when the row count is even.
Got 2.55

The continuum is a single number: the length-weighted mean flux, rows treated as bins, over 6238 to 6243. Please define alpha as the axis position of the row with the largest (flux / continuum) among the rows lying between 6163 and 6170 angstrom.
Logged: 6166.33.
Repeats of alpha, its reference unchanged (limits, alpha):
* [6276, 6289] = 6288.21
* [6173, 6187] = 6180.54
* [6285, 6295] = 6288.21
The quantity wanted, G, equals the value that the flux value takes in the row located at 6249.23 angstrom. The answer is 19.5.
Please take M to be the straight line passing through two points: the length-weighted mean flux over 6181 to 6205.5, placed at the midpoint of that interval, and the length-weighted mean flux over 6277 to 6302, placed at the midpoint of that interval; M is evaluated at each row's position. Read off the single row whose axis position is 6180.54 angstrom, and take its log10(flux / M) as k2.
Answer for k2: 0.071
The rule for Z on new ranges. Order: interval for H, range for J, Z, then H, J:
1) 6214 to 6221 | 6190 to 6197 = 1.00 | 1.29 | 1.30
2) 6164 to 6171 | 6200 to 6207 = 0.97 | 1.27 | 1.31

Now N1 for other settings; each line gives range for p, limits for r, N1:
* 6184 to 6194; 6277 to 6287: 2.57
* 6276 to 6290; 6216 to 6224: 2.55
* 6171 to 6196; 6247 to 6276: 2.56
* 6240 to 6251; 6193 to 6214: 2.56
